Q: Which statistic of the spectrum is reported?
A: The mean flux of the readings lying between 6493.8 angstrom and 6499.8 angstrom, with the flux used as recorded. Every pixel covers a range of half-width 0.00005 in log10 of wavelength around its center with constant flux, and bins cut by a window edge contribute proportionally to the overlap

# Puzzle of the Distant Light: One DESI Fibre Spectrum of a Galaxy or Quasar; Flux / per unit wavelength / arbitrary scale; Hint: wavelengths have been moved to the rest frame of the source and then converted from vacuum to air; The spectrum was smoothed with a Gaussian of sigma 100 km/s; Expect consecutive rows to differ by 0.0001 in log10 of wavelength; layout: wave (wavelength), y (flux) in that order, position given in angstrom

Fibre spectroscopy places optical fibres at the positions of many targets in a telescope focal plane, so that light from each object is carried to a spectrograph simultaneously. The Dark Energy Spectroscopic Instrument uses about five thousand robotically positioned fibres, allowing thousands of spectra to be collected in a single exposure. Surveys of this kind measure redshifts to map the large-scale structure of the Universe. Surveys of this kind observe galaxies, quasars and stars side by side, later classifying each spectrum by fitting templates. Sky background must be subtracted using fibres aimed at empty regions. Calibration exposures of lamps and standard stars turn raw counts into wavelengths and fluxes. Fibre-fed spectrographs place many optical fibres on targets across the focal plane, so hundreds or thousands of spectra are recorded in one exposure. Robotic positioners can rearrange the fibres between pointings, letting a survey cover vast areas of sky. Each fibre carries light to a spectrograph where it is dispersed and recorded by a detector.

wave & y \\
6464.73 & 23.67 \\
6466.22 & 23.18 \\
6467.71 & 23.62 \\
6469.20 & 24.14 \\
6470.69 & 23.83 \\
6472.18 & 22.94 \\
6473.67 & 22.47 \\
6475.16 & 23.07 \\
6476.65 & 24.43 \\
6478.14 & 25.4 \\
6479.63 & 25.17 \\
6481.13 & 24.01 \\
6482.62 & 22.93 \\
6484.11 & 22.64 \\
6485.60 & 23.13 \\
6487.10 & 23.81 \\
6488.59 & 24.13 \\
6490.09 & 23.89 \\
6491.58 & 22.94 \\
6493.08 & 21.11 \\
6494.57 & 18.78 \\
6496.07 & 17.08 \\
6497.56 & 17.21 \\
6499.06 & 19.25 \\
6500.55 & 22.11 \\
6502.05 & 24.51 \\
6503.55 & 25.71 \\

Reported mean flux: 18.1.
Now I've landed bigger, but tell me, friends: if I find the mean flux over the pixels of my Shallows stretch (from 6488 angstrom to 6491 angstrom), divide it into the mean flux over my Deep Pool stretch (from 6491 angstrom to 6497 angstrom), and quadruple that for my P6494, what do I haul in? 3.3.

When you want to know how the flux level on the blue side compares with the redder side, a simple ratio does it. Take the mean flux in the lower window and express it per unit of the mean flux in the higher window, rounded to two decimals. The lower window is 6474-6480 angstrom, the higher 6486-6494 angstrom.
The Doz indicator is 1.06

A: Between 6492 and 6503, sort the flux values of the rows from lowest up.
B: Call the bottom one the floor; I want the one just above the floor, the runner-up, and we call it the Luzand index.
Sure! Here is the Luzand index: 17.21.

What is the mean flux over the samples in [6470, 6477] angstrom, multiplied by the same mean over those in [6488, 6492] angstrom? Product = 552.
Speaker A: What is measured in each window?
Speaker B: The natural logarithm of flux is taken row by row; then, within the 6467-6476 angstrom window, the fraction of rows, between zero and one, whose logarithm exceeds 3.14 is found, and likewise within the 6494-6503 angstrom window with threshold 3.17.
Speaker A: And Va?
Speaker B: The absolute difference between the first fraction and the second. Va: 0.3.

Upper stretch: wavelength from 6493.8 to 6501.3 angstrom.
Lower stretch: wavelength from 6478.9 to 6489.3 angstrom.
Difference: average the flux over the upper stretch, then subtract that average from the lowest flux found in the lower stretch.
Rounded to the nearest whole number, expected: 4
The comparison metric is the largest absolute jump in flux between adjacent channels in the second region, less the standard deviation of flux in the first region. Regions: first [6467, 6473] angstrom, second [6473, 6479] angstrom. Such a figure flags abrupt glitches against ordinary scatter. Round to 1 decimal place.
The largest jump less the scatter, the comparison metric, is 0.9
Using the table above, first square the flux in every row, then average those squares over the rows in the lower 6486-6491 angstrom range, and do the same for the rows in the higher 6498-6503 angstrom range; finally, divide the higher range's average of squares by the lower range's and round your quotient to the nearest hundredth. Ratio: 0.85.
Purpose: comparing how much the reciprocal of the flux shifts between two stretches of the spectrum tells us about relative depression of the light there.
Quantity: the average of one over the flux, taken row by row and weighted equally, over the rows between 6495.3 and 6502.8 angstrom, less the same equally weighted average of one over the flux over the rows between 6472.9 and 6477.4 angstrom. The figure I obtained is 0.0080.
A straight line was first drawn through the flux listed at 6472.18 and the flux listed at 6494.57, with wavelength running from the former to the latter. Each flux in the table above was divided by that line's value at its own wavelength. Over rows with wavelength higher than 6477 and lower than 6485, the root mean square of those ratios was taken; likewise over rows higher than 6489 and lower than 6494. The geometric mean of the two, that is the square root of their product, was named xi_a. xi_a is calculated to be 1.15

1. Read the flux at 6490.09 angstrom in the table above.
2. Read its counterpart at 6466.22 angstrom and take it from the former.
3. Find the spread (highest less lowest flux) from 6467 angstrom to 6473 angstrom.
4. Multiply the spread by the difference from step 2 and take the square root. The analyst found 0.9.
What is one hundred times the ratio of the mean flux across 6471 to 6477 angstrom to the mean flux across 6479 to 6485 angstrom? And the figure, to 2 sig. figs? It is 98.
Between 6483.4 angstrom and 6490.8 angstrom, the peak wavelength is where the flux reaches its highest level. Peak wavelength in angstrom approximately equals 6488.59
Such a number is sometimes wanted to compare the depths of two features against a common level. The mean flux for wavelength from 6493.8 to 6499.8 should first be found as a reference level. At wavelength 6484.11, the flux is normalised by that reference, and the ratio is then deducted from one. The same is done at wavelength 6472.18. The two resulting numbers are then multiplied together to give 0.07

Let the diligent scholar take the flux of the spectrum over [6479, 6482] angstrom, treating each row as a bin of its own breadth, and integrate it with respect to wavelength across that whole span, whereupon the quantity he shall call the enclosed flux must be 73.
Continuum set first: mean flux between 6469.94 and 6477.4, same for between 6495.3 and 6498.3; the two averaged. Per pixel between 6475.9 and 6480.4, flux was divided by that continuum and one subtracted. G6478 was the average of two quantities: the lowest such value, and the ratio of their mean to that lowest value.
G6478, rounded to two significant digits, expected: 0.67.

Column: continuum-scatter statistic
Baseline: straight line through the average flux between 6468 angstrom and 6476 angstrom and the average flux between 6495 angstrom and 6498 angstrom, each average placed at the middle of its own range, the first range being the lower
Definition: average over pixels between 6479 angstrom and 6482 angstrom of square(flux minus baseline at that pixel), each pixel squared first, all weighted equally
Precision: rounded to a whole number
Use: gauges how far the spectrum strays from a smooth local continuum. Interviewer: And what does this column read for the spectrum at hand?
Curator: 11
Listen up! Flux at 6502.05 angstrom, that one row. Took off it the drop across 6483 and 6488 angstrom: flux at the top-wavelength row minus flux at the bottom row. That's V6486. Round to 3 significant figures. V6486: 23.3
